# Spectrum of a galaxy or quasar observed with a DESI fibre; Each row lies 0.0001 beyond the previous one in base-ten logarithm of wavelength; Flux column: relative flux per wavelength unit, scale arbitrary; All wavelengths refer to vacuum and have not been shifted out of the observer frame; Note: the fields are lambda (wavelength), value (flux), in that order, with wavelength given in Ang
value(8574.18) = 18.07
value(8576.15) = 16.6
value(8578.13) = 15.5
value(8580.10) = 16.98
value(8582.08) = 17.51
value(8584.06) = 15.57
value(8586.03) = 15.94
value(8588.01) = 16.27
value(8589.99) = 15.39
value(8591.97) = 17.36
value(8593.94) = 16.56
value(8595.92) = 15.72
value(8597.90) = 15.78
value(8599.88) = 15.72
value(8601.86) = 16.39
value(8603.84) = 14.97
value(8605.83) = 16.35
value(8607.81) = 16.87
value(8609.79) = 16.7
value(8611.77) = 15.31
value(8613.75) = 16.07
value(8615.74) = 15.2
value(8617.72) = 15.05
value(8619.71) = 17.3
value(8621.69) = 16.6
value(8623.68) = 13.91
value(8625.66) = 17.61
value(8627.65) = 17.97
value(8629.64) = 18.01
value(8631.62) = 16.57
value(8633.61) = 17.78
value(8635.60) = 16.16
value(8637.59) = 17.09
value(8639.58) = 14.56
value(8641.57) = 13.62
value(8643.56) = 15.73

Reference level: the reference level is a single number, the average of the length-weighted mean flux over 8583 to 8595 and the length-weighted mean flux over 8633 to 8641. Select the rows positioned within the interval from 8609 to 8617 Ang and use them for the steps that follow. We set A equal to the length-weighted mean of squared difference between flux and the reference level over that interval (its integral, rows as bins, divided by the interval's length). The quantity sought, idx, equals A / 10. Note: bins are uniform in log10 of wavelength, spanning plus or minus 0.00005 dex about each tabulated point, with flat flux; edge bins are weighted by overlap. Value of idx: 0.053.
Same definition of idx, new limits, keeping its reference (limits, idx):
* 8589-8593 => 0.100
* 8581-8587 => 0.073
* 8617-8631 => 0.231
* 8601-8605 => 0.075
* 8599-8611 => 0.042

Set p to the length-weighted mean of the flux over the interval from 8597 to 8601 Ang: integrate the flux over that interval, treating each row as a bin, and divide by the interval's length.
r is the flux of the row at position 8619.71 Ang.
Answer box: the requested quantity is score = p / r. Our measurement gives 0.91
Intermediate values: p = 15.77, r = 17.3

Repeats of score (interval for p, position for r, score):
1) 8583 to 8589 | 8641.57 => 1.17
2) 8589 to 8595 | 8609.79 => 0.98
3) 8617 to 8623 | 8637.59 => 0.95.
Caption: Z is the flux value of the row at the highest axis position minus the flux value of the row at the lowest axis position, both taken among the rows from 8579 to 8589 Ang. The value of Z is -0.7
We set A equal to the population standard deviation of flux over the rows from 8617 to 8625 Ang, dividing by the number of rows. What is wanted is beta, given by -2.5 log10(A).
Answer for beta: -0.3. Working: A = 1.3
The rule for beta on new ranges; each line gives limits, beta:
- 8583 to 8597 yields 0.5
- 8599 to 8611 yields 0.5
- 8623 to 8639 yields -0.3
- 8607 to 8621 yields 0.2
